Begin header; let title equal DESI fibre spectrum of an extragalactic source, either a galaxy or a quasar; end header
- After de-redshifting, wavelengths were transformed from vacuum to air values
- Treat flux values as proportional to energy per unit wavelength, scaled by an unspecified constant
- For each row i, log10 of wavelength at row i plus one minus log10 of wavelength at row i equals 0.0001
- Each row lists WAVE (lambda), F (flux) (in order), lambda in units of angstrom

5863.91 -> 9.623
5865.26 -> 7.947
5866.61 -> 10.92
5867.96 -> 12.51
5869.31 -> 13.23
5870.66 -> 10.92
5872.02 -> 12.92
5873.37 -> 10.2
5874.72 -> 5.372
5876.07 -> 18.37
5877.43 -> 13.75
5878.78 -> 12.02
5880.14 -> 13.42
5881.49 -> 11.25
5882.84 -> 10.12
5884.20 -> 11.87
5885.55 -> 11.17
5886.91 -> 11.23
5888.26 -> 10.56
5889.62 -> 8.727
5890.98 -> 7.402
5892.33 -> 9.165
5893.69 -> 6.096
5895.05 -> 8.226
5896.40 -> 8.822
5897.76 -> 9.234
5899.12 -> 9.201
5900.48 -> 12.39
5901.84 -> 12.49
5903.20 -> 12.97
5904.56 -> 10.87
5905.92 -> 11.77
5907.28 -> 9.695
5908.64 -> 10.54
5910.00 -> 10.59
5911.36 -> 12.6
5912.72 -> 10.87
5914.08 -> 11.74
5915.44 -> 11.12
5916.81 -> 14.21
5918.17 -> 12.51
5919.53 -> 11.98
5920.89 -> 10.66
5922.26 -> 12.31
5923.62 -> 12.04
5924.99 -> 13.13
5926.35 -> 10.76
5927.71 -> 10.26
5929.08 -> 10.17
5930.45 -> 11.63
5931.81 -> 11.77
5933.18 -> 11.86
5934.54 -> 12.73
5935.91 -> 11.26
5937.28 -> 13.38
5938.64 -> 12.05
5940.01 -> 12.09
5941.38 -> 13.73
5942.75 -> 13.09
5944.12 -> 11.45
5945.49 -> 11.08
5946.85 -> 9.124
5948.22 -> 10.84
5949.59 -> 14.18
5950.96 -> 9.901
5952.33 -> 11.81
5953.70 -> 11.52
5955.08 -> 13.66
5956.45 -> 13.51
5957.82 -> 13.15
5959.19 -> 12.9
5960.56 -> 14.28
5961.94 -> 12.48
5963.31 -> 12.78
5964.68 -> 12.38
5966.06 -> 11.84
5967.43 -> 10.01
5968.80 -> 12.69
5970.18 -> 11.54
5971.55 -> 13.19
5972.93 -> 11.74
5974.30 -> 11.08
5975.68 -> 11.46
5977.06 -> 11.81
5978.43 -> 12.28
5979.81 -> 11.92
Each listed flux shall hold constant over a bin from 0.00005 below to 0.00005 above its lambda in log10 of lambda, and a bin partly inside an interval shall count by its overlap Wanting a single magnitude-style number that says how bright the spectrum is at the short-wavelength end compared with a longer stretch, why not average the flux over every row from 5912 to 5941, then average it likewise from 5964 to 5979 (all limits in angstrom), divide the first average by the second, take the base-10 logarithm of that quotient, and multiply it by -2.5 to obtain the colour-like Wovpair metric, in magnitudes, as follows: 0.00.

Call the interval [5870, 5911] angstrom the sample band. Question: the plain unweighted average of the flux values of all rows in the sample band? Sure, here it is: 10.7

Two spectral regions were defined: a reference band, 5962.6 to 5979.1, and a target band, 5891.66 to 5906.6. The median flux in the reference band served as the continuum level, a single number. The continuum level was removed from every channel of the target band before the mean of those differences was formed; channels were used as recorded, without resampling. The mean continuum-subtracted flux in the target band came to -1.7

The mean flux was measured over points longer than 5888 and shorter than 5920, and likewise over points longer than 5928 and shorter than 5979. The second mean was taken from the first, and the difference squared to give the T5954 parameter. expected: 2.2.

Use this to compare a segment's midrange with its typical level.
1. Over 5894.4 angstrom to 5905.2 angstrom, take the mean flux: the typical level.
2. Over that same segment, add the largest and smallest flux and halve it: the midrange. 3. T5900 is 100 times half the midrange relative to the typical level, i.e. 50.3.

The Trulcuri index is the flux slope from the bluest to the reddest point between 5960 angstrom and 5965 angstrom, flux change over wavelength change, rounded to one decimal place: -0.5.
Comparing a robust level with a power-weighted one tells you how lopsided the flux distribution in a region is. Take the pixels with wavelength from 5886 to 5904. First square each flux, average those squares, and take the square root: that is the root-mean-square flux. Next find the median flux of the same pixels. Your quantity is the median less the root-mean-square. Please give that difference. -0.73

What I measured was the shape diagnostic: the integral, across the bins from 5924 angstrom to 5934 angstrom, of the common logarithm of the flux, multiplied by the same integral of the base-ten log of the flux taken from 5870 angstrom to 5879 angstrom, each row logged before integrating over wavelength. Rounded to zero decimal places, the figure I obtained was 100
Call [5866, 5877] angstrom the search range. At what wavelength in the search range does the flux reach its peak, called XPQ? 5876.07 angstrom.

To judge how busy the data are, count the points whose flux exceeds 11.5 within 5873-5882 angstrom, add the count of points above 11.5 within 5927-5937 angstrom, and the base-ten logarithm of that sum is 0.90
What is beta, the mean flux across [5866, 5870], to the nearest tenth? 12.2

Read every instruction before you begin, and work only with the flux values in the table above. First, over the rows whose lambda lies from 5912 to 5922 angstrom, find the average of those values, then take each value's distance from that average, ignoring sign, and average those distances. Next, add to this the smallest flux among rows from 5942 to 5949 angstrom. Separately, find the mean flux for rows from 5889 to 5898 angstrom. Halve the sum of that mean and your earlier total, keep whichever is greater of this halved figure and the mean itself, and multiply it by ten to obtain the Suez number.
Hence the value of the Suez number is 91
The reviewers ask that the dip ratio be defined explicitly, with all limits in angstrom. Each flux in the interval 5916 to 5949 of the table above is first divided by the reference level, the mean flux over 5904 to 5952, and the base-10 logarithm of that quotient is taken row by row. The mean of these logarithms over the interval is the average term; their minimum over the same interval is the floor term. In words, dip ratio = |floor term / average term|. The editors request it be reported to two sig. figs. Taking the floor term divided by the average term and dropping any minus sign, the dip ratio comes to 24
